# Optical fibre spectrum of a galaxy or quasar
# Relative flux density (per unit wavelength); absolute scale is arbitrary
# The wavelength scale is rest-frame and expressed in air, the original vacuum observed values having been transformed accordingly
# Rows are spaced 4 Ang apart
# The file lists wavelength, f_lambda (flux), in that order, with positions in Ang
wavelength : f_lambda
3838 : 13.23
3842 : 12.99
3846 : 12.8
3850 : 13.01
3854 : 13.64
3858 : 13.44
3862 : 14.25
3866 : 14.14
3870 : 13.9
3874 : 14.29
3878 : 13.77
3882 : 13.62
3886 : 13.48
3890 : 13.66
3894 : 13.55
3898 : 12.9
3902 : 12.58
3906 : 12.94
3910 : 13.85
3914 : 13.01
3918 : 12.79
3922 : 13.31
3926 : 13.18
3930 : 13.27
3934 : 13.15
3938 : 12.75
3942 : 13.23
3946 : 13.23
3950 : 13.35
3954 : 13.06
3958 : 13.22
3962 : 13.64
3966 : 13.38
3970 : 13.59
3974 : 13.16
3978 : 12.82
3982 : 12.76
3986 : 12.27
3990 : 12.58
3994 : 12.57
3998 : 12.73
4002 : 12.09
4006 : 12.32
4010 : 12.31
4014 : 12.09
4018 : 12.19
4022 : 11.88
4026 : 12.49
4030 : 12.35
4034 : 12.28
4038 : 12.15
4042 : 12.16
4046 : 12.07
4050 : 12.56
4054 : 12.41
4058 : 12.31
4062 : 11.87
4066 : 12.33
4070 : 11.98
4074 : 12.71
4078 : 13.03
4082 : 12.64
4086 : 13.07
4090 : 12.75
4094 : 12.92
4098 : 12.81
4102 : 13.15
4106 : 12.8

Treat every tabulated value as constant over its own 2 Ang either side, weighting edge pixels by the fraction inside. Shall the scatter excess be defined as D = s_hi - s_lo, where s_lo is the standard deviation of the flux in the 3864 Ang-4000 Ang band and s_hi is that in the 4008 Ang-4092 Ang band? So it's -0.14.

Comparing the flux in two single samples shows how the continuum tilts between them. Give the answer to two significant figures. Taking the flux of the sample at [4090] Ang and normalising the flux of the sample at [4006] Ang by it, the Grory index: 0.97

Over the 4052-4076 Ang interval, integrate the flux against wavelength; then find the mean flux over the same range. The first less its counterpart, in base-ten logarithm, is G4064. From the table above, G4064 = 2.45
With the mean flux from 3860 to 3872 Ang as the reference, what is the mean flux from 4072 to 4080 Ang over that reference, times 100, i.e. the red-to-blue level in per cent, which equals 91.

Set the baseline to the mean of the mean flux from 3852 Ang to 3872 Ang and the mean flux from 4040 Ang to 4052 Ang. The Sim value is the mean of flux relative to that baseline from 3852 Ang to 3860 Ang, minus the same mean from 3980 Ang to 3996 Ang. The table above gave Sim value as 1.0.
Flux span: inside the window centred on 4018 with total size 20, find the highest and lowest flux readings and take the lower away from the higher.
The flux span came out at 0.61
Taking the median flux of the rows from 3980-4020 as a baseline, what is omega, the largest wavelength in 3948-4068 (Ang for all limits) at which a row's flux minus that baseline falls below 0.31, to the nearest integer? 4066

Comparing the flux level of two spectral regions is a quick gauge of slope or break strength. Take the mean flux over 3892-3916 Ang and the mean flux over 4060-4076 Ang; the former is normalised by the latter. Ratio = 1.07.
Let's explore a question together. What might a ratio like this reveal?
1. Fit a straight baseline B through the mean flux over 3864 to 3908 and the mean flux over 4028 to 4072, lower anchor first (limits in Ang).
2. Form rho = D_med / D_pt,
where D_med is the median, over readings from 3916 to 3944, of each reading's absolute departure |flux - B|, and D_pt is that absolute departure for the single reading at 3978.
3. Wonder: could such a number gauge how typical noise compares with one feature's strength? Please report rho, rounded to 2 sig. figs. 4.0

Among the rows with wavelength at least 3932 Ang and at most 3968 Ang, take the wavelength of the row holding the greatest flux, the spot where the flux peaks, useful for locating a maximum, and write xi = 3962 Ang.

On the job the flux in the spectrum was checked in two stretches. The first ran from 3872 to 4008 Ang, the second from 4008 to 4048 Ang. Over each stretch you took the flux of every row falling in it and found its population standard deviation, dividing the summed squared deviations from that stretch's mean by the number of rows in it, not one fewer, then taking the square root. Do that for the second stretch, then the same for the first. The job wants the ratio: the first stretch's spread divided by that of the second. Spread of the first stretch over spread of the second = 3.0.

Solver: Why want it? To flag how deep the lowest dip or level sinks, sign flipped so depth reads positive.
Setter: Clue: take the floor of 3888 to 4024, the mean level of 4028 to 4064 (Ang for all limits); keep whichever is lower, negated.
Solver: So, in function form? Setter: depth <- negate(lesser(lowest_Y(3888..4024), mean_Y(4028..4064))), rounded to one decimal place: -11.9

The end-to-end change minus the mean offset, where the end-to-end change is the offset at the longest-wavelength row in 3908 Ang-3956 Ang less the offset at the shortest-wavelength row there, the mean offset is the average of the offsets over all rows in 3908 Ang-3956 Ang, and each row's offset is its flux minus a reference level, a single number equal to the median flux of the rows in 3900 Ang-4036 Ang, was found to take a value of -1.2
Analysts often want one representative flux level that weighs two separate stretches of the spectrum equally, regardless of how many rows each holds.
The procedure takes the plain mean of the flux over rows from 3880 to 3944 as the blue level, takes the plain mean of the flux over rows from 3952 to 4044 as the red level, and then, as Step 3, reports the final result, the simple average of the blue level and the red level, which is 12.91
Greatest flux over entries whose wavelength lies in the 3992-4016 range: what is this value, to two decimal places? 12.73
